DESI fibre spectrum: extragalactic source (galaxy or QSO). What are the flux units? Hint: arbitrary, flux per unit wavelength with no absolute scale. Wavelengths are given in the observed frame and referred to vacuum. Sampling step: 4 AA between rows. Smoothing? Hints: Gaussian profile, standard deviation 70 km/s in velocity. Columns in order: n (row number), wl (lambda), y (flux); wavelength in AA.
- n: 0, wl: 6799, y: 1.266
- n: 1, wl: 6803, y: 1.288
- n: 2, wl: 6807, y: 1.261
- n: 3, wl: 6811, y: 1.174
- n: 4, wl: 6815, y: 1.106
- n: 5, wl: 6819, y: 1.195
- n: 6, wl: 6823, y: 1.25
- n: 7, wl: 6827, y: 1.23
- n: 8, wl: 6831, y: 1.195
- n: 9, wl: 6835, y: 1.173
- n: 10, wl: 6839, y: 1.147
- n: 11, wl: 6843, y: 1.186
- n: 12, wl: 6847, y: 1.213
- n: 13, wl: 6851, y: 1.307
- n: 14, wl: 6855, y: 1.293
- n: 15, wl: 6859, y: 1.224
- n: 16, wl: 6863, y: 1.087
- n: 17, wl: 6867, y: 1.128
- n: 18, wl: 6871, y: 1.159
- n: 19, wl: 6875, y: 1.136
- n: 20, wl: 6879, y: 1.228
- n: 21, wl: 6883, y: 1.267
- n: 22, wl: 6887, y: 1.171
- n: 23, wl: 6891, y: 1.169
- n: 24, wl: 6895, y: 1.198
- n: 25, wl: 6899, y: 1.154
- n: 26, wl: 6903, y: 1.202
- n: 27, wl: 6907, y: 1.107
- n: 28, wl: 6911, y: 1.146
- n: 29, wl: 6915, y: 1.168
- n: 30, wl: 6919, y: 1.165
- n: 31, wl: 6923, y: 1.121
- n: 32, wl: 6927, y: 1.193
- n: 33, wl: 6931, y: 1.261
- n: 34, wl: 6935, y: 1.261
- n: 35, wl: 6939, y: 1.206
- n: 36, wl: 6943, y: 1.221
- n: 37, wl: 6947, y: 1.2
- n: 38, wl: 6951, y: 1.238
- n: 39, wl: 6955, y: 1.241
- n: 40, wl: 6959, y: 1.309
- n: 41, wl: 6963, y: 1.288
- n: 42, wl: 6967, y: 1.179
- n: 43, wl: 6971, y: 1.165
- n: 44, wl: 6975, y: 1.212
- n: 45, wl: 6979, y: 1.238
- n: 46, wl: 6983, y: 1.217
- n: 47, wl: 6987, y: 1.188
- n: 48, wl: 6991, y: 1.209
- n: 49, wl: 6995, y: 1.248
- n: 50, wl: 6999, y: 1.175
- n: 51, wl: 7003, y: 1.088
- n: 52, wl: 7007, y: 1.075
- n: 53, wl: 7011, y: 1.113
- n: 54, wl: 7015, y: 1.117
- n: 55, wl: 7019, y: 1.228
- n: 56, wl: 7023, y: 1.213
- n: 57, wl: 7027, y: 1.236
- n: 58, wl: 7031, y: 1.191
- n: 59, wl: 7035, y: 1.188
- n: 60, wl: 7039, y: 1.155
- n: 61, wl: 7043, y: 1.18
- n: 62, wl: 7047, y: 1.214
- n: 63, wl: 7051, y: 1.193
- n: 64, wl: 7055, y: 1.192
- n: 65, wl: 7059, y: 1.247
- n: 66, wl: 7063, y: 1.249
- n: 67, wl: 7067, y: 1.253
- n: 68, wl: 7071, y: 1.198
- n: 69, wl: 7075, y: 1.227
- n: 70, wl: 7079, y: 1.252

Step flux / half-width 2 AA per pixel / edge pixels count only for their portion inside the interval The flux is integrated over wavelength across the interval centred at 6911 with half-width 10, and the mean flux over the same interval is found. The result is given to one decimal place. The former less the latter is 22.0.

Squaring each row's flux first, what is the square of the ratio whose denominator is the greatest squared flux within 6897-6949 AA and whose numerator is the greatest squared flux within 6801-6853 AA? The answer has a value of 1.15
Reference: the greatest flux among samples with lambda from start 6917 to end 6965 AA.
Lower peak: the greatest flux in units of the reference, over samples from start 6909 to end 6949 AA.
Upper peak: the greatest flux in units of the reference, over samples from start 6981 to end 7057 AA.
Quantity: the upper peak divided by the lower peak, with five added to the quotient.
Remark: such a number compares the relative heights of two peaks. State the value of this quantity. 5.99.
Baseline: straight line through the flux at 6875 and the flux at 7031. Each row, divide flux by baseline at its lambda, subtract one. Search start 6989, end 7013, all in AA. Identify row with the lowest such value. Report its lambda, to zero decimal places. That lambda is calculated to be 7007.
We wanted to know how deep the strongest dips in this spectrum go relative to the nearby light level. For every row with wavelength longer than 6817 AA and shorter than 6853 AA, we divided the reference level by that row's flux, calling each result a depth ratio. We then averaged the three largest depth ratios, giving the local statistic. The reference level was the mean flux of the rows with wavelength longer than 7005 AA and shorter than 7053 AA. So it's 1.01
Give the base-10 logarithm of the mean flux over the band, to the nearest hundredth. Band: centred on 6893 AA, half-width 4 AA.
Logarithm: 0.07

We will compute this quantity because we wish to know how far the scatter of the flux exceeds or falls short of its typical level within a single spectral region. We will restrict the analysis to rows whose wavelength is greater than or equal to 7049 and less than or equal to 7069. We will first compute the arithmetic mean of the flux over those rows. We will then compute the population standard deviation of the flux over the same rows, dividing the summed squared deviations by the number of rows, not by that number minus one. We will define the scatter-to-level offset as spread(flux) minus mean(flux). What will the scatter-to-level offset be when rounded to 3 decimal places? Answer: -1.199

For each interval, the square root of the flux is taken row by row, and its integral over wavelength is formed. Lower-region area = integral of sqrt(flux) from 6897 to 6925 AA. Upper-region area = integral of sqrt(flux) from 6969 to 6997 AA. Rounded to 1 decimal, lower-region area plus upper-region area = 60.9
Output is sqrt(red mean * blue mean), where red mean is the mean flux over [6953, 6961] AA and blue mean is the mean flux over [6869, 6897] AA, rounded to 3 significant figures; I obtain 1.23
